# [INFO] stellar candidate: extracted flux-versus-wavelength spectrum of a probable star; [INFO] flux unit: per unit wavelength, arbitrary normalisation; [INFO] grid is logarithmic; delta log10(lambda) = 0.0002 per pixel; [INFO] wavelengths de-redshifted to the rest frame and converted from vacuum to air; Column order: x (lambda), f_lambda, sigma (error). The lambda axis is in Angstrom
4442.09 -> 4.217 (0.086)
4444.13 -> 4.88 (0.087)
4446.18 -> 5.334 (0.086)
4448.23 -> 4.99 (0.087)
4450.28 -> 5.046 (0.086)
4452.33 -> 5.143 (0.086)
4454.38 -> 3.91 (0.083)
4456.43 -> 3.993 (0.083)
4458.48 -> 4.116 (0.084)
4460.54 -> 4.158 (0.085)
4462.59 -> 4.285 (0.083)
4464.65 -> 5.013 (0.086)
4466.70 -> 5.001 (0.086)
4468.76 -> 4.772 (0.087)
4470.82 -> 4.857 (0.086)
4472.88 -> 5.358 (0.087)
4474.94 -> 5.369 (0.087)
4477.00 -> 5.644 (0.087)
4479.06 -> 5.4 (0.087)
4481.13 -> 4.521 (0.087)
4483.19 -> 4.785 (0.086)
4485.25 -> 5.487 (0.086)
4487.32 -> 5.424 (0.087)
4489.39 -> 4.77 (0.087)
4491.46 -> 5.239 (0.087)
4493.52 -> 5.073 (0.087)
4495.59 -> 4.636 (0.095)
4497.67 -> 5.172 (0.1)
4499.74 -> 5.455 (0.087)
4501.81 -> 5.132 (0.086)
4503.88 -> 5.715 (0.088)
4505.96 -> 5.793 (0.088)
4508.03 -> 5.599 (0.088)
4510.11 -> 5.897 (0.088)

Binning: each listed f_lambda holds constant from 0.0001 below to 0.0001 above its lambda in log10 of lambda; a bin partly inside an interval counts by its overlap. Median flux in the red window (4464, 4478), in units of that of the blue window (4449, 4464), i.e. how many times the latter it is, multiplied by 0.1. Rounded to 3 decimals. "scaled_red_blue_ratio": 0.121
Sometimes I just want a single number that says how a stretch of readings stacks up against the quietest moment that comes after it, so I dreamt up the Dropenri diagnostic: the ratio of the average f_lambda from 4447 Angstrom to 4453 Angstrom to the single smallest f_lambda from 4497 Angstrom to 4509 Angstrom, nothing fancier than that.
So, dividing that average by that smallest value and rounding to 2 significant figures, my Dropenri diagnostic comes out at 0.99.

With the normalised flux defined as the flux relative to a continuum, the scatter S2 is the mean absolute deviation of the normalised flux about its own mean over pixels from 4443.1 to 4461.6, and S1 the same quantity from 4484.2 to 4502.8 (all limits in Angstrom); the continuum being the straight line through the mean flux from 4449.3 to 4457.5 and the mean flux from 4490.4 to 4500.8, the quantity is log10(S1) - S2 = -1.43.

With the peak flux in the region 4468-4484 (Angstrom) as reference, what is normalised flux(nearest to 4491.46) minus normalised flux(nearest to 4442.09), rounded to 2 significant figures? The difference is 0.18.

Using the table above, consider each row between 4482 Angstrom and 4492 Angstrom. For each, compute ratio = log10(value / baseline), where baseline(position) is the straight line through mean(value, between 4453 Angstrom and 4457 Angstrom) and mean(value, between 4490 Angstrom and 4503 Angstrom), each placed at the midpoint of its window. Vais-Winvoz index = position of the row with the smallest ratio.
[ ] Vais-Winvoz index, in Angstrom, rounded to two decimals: 4489.39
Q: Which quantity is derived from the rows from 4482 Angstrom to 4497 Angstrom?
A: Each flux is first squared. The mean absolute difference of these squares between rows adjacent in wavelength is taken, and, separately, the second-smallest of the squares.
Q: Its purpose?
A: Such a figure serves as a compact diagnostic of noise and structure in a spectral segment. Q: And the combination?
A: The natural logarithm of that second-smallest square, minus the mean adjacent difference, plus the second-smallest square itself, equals 21.7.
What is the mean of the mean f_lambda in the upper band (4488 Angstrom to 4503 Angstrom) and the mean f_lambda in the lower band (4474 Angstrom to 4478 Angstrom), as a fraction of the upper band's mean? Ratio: 1.04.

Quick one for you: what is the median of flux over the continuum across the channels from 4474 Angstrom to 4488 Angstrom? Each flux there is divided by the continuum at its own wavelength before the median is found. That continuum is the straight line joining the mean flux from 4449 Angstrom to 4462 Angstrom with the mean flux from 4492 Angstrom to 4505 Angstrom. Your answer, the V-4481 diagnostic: 1.11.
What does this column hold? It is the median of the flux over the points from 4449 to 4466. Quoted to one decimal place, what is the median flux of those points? 4.2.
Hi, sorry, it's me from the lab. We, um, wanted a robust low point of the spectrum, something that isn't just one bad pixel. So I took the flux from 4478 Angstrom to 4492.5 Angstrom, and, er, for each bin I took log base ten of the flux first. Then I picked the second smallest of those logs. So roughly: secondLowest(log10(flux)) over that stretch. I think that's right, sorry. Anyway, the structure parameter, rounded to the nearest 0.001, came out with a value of 0.679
